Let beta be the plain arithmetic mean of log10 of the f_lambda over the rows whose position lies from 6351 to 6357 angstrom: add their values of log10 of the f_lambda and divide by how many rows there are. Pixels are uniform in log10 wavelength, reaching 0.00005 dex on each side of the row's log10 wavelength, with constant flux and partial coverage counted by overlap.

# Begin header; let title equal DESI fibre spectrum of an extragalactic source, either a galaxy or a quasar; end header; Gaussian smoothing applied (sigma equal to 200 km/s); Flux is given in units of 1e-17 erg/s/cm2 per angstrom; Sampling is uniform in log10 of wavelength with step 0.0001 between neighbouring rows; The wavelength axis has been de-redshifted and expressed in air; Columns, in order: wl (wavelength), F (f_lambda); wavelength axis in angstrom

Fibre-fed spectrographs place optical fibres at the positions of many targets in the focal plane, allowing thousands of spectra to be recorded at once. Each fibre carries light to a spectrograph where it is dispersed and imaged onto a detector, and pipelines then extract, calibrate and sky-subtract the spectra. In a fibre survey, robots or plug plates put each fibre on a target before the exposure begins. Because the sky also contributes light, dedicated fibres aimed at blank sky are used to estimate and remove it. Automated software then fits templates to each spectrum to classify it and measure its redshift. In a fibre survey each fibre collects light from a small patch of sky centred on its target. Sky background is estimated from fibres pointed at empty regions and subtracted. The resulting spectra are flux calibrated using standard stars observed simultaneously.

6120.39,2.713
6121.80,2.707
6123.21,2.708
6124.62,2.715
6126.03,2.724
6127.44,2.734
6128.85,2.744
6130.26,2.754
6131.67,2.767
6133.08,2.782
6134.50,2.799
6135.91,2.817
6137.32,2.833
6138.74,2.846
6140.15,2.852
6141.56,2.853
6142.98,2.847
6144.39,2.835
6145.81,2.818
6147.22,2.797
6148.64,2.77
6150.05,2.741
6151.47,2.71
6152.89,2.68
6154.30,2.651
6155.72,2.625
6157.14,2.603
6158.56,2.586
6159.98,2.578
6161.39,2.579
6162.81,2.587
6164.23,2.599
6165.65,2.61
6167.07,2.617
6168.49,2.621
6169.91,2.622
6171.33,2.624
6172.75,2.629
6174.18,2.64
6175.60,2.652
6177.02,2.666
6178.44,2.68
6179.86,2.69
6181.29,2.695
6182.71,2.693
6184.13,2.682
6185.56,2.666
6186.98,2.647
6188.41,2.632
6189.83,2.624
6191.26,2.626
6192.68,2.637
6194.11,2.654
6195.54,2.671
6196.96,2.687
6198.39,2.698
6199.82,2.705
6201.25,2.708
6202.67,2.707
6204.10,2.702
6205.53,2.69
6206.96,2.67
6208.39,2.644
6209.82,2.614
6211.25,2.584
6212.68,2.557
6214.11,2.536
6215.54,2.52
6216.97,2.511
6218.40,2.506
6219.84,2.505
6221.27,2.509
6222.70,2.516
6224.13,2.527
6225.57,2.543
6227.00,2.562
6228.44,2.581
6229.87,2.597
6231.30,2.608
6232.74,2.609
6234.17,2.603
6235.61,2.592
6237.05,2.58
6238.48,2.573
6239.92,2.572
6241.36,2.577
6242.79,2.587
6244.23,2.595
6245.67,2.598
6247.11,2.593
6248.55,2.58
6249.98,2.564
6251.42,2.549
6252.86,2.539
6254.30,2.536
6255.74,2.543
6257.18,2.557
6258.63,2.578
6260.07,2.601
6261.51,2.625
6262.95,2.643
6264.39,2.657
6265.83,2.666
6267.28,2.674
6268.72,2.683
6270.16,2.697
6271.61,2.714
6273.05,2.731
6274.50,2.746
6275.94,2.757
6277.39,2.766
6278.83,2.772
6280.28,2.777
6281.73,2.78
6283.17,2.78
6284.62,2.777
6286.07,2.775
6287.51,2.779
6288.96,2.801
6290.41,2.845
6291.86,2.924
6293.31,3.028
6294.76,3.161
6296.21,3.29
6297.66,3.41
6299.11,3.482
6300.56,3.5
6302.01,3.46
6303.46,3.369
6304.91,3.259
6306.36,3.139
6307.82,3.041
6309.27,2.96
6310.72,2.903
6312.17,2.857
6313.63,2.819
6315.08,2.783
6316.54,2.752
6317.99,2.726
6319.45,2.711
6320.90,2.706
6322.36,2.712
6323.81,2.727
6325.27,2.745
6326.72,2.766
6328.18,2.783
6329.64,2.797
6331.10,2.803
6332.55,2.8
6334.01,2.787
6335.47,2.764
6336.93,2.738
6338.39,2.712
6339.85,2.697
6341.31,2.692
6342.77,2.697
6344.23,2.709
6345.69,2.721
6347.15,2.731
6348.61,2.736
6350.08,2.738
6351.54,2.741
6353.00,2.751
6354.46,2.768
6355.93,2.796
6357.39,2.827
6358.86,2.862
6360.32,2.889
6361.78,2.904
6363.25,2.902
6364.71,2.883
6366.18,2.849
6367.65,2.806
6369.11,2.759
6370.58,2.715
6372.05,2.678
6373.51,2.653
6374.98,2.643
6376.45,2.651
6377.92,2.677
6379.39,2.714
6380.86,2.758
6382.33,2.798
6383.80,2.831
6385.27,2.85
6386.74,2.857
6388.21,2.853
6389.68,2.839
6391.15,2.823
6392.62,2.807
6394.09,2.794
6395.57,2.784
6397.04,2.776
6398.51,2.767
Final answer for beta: 0.442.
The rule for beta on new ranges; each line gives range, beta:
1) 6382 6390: 0.453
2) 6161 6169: 0.415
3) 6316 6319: 0.438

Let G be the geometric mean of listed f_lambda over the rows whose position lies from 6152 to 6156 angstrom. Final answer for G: 2.65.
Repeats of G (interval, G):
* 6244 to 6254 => 2.57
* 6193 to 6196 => 2.66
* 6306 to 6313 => 2.98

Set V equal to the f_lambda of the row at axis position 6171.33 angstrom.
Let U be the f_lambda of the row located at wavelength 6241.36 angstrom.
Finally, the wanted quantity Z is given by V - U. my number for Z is 0.05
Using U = 2.577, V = 2.624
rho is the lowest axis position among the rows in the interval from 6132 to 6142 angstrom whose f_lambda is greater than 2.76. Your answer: 6133.08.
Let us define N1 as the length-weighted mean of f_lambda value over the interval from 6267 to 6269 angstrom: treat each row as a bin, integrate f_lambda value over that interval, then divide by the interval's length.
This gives 2.68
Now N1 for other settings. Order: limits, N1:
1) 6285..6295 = 2.88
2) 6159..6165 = 2.59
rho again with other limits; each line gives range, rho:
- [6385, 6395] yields 6385.27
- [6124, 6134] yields 6131.67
